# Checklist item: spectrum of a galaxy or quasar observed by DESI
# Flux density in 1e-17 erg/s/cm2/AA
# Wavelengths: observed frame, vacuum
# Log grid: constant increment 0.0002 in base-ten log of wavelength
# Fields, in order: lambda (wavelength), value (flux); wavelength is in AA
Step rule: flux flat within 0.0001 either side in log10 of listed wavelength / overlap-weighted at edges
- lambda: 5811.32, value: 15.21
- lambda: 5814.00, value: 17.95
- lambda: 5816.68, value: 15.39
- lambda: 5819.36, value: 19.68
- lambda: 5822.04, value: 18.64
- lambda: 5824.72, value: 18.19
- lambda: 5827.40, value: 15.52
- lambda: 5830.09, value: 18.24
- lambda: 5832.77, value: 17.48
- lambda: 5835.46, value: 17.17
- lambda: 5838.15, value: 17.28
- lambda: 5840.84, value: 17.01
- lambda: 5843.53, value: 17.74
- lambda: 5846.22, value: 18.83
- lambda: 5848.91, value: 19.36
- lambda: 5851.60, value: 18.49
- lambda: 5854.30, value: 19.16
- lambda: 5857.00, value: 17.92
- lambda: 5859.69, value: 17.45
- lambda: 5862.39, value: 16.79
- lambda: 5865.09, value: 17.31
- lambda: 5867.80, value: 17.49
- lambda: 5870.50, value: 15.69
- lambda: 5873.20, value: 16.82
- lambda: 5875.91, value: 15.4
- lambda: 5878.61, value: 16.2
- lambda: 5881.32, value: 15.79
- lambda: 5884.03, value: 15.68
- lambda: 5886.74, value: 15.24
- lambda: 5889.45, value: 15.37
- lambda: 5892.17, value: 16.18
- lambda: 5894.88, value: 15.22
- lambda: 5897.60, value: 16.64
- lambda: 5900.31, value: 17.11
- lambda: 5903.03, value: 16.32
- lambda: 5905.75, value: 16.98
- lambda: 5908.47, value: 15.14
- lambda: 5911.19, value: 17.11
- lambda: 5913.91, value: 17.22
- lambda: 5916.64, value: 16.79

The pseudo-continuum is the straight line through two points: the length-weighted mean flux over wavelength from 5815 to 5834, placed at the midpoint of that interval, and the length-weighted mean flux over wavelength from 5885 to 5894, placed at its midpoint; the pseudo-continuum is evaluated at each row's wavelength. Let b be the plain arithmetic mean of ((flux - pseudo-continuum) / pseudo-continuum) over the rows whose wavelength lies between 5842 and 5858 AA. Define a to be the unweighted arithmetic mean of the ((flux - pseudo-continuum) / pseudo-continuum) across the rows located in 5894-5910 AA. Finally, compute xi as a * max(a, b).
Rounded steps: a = 0.07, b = 0.106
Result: 0.007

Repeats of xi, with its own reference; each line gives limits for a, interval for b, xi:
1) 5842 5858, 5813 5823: 0.011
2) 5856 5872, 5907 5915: 0.005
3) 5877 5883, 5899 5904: 0.001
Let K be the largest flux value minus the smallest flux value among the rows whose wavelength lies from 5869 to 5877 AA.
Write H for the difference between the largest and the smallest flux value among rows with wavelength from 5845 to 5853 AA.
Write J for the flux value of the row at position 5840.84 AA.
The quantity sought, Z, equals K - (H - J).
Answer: 17.6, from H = 0.9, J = 17.01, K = 1.4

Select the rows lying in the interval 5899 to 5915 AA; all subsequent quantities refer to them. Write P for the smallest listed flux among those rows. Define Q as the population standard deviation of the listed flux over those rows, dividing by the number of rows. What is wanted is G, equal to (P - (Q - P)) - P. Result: 14.4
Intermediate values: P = 15.14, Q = 0.74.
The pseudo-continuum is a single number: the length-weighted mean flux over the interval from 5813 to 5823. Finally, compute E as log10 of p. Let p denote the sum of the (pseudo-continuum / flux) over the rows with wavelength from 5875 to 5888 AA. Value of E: 0.757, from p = 5.7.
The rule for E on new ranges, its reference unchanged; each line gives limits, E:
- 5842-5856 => 0.680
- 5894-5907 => 0.736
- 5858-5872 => 0.723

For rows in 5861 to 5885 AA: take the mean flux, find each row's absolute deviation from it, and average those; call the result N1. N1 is 0.67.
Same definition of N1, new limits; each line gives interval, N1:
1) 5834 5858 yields 0.76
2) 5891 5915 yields 0.64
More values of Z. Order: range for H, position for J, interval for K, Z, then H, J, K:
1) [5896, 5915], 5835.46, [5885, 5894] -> 16.0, 2.1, 17.17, 0.9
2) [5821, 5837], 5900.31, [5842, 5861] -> 15.9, 3.1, 17.11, 1.9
